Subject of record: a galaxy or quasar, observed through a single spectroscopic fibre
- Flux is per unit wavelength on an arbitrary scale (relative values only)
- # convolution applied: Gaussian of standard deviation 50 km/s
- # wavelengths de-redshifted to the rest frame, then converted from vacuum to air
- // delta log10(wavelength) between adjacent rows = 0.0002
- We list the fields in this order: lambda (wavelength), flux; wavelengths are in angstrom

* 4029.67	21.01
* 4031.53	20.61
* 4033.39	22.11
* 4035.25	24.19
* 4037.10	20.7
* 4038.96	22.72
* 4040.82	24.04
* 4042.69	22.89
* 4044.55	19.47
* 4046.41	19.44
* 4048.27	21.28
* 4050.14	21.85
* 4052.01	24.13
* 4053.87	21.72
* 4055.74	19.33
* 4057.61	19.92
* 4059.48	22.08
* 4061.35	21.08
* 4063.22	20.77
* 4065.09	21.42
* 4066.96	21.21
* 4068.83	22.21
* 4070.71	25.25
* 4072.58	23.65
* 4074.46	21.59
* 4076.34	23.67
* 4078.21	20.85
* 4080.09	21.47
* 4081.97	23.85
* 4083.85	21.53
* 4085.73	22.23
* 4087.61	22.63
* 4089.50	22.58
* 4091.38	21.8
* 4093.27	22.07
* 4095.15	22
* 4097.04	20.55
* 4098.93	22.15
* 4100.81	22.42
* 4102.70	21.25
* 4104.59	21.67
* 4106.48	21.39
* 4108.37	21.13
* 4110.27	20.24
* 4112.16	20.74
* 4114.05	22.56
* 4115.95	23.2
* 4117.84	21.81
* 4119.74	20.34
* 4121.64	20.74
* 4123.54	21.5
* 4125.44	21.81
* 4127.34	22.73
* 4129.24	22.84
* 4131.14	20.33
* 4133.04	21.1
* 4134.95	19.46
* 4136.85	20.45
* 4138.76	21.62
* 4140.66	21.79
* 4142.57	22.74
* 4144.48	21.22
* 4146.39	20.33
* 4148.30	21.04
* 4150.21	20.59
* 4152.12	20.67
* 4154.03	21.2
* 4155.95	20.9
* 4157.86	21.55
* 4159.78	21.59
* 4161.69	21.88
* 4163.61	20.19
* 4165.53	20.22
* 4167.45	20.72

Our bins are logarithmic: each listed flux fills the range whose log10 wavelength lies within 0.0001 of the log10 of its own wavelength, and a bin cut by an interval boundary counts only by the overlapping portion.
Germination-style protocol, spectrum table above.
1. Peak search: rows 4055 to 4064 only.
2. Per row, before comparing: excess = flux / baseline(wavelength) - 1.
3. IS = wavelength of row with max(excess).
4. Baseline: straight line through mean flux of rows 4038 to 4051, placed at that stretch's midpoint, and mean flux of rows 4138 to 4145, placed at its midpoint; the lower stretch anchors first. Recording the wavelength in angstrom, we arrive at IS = 4059.48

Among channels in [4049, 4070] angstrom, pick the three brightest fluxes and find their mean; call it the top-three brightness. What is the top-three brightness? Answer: 22.8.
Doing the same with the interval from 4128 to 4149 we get 22.5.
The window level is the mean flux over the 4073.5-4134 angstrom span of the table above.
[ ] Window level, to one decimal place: 21.8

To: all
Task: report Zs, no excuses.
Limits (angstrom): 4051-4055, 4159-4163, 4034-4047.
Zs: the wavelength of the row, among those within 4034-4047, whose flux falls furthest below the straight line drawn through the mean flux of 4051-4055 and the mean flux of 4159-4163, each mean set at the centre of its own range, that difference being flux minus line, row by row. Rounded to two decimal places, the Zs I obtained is 4046.41 angstrom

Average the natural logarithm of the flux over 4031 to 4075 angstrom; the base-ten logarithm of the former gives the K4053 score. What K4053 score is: 0.4886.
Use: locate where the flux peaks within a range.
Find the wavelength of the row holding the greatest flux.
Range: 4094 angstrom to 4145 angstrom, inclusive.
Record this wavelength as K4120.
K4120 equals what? 4115.95 angstrom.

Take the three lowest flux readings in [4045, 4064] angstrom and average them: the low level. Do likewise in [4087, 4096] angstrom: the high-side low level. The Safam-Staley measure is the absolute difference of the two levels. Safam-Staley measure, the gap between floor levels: 2.4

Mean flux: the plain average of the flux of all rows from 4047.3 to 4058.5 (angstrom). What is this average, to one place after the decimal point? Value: 21.4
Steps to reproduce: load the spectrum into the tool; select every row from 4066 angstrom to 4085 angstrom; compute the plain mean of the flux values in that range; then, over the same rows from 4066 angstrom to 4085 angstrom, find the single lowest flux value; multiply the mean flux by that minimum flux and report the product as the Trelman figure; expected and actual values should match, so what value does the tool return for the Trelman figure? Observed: 470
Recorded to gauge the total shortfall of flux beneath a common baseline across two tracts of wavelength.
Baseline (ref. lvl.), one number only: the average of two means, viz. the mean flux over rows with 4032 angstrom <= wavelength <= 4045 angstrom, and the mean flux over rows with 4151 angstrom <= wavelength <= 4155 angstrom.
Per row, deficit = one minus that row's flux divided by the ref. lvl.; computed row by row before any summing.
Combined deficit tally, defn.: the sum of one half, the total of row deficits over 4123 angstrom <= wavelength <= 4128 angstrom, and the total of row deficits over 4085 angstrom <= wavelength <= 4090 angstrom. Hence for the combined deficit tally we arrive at 0.33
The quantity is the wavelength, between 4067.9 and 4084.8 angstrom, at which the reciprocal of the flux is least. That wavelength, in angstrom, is 4070.71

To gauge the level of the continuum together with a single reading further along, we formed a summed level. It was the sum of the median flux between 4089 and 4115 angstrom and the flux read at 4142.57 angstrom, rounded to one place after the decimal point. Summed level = 44.5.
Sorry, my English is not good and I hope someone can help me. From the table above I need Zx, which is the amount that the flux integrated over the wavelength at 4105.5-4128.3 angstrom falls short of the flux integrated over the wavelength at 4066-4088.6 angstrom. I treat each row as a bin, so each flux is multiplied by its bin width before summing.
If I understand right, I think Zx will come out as 18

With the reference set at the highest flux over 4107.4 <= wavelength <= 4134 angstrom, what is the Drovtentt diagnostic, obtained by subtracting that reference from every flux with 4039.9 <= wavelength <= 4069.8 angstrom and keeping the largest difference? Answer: 0.9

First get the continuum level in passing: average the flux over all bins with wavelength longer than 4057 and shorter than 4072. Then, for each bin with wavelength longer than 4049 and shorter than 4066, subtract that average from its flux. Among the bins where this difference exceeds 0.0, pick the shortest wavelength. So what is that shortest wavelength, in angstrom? 4050.14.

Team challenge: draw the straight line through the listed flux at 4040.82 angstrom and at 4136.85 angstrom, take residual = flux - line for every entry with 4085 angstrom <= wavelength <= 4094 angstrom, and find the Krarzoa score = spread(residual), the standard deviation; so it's 0.3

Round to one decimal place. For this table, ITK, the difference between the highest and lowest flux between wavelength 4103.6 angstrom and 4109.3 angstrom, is 0.5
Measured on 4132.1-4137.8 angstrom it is 1.6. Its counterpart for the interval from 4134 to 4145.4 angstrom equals 3.3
